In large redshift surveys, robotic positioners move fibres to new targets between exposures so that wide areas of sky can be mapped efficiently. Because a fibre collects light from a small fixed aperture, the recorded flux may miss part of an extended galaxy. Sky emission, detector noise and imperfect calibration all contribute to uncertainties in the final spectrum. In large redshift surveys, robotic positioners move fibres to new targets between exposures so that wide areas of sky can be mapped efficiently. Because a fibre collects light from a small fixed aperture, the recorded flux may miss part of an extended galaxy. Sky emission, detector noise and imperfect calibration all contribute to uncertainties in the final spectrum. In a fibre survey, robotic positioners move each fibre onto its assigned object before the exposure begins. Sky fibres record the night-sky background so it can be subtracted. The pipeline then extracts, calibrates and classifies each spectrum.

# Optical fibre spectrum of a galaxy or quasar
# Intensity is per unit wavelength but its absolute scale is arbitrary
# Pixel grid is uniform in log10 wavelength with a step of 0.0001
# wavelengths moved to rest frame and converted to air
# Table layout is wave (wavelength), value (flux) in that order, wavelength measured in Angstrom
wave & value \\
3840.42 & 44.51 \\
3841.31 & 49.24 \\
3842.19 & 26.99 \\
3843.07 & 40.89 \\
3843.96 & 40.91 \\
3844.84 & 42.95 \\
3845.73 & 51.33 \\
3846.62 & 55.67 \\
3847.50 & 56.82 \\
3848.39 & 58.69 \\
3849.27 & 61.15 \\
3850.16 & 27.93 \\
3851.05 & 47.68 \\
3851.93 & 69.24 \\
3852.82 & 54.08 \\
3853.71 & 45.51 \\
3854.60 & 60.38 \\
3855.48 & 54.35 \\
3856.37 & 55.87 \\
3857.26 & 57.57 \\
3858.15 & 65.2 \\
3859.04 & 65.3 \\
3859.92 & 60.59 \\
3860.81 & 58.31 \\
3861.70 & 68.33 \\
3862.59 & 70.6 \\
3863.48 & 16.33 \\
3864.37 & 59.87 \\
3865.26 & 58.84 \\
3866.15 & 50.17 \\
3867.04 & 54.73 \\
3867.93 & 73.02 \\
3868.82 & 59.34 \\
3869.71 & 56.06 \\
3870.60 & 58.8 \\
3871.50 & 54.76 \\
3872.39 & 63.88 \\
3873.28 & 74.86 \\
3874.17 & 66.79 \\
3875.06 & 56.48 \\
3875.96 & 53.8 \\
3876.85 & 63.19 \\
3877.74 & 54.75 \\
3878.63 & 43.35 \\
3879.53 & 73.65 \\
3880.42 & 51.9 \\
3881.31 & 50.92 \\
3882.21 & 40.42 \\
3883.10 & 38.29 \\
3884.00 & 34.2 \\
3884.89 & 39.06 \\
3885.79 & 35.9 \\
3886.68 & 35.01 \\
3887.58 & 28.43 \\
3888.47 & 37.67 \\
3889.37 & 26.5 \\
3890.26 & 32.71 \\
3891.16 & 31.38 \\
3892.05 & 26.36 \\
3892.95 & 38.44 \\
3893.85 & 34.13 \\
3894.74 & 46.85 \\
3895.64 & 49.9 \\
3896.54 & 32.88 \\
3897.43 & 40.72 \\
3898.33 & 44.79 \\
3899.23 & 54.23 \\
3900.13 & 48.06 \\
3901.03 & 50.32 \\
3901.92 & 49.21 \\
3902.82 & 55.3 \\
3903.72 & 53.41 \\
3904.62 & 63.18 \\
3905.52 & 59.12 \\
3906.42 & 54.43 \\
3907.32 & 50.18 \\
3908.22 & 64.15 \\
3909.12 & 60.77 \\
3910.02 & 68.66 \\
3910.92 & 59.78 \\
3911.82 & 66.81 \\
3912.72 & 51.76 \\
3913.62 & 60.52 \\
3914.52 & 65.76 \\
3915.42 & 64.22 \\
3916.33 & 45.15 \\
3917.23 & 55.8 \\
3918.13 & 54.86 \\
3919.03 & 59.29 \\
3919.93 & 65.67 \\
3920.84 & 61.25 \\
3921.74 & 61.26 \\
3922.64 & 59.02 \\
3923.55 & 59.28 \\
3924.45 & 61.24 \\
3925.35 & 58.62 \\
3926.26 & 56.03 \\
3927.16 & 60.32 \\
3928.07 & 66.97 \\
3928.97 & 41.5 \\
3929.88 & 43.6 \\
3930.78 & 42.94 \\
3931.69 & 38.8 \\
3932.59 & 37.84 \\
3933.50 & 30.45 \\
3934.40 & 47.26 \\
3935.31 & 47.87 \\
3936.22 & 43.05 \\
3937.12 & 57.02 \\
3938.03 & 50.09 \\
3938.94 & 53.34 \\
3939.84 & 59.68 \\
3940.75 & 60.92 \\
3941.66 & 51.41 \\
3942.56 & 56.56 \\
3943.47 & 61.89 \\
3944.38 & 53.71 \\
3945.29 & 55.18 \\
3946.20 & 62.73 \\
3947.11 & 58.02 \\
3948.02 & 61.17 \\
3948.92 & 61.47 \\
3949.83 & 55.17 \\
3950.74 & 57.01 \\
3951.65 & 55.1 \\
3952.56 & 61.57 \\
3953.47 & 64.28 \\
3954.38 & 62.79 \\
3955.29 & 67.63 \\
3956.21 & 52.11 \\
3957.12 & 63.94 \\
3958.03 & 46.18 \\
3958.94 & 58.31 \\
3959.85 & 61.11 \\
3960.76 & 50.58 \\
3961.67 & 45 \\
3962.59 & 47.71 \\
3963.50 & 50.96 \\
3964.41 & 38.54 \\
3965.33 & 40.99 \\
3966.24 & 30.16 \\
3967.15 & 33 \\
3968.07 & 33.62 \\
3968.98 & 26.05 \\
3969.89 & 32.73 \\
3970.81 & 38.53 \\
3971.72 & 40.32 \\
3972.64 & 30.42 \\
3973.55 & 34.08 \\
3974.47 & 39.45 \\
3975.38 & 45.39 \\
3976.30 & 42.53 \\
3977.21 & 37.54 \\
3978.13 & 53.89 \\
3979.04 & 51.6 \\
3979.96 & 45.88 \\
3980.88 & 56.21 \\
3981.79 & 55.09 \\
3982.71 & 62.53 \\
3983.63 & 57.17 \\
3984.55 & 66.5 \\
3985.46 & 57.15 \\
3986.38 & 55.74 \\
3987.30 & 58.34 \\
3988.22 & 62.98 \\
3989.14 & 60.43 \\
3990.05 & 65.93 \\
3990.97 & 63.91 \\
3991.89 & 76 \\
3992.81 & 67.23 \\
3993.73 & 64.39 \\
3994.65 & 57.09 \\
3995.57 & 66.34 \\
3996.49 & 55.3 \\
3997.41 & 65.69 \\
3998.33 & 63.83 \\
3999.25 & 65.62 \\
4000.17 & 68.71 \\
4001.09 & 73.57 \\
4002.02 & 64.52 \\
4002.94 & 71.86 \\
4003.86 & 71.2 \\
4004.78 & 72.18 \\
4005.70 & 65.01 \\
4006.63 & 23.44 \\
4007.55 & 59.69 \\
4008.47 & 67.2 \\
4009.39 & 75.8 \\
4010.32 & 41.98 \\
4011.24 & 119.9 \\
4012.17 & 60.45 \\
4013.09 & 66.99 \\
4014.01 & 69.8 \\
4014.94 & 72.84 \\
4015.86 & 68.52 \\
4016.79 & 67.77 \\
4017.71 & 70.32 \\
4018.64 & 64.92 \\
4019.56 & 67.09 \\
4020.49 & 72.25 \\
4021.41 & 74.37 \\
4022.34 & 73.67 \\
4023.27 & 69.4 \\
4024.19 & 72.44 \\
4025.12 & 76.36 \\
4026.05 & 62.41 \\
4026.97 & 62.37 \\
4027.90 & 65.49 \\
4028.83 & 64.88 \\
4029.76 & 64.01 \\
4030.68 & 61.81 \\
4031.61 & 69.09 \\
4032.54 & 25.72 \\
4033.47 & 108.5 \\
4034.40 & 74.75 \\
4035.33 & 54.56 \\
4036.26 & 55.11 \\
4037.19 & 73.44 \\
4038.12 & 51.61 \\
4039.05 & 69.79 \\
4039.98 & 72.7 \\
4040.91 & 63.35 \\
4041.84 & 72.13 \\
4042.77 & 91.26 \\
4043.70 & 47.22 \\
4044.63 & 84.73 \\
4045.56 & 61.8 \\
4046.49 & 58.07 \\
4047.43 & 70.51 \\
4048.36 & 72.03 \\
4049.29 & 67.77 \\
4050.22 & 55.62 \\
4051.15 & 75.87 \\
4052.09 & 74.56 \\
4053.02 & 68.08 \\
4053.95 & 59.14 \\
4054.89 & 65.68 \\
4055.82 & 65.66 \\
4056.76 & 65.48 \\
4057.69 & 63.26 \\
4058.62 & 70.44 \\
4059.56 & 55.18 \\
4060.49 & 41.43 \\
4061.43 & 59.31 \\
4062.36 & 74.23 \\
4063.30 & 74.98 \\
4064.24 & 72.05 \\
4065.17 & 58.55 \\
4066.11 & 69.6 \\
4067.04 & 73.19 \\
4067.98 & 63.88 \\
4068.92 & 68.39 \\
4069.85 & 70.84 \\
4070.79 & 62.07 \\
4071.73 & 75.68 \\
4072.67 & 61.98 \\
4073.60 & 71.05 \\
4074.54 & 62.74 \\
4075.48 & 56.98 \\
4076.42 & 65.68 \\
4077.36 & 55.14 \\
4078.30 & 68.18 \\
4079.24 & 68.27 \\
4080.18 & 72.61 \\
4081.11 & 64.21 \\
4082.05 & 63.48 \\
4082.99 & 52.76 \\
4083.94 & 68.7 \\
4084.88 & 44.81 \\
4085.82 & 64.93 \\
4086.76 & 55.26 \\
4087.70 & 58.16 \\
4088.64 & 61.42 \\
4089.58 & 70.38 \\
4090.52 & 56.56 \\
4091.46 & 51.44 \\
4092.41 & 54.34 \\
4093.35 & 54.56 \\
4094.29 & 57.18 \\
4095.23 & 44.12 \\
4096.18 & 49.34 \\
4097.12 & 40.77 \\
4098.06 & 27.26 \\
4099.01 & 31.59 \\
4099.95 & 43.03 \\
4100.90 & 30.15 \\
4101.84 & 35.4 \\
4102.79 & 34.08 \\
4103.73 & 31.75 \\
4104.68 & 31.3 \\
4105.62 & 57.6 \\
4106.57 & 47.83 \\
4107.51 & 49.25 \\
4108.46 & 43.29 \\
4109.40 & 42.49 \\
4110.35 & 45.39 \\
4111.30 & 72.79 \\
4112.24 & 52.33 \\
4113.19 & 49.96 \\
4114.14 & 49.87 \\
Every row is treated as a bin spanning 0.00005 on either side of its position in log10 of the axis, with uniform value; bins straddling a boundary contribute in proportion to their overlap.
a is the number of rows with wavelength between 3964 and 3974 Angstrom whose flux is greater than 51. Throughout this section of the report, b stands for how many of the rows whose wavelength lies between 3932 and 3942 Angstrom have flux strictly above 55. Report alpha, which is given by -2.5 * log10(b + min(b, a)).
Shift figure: -1.2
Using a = 0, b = 3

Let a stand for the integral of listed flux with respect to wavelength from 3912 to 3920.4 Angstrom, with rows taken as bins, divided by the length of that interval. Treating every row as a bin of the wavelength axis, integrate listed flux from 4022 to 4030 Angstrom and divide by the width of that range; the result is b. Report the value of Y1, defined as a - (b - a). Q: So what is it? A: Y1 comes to 49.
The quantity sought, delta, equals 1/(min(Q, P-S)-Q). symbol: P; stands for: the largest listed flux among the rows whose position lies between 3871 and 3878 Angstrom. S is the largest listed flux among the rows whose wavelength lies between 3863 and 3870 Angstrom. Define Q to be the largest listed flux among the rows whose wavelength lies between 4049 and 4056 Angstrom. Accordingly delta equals -0.0135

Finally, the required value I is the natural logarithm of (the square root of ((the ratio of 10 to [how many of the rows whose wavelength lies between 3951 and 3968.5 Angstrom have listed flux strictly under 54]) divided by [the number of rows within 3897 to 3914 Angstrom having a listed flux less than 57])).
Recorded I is -1.25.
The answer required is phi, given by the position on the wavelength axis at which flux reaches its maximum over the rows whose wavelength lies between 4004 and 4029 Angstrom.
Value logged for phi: 4011.24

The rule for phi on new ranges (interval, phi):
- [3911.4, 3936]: 3928.07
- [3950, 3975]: 3955.29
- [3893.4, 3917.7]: 3910.02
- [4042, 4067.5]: 4042.77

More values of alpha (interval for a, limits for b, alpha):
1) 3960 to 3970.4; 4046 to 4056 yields -2.6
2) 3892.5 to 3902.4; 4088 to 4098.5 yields -1.7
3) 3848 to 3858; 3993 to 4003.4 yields -3.2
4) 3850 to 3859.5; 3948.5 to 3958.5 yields -3.1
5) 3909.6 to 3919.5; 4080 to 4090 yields -3.1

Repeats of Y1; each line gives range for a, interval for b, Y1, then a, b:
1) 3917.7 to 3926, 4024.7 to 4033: 59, 60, 61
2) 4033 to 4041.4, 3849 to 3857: 86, 69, 53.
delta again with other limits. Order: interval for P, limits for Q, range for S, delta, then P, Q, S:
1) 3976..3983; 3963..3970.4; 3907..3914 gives -0.0175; 62.53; 50.96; 68.66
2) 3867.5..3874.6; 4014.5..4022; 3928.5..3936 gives -0.0211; 74.86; 74.37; 47.87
